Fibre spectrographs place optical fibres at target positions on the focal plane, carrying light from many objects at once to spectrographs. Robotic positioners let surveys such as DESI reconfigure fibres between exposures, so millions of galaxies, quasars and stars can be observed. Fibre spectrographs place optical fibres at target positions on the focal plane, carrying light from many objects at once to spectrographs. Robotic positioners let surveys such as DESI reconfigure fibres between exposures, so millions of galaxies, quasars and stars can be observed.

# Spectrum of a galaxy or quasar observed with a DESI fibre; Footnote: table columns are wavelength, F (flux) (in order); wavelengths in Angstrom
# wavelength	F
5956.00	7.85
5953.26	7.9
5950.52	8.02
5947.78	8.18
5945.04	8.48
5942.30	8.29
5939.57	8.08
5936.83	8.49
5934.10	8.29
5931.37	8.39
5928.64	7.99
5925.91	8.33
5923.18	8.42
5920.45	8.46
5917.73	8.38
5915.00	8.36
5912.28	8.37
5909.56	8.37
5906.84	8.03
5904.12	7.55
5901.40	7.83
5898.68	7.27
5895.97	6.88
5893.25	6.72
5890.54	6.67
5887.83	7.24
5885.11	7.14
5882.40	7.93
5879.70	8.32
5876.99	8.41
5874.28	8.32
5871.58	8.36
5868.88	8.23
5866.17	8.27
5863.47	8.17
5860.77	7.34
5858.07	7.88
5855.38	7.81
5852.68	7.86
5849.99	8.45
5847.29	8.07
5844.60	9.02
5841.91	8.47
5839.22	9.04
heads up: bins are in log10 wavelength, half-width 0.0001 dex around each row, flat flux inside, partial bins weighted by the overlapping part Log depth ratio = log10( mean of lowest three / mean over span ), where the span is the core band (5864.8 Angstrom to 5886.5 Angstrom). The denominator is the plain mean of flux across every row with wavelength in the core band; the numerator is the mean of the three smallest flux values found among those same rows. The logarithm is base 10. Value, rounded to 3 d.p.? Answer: -0.019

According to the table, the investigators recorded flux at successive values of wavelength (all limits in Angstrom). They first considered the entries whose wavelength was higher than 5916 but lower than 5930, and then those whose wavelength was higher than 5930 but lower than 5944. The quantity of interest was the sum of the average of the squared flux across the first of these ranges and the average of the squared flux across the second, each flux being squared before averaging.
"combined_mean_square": 138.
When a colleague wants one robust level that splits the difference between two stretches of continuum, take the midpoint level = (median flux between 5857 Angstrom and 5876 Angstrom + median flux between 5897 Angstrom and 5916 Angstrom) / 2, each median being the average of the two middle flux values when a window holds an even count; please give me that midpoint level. 8.1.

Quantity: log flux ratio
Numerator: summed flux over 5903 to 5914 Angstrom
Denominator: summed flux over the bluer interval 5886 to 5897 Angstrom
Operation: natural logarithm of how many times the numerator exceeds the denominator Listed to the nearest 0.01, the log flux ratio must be 0.16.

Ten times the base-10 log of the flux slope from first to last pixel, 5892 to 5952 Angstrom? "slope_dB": -16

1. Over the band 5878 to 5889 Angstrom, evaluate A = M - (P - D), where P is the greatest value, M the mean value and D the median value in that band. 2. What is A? 6.9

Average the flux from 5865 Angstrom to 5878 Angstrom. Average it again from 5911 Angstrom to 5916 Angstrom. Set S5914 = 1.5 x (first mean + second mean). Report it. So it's 25.0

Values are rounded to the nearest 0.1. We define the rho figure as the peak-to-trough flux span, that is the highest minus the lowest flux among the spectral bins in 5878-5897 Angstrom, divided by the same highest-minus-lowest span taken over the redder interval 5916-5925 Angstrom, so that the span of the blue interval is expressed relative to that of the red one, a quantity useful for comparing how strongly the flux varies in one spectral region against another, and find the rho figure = 20.6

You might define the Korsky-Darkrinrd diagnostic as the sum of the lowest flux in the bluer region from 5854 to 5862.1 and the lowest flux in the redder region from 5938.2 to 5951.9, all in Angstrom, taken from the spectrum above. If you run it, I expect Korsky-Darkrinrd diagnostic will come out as 15.4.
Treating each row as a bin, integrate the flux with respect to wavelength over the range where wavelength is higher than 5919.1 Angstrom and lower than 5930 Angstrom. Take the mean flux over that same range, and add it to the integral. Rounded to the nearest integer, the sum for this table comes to 99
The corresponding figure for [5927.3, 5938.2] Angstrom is 99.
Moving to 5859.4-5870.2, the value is 94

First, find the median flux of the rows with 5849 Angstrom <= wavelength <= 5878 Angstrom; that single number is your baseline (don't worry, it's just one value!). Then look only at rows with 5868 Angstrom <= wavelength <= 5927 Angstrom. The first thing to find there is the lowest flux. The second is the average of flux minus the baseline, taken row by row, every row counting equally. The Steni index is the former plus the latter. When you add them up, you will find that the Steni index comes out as 6.3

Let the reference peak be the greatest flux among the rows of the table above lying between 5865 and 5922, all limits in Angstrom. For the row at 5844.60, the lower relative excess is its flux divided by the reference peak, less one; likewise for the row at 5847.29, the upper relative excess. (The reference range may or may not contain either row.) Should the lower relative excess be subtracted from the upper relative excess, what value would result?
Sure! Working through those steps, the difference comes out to -0.11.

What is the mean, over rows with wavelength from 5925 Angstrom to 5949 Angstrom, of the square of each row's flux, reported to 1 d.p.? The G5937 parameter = 68.6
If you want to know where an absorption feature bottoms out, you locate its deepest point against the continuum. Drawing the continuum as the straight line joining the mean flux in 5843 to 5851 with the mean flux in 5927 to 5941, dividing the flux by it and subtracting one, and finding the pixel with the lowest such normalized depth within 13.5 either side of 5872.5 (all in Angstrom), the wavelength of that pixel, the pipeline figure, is 5885.11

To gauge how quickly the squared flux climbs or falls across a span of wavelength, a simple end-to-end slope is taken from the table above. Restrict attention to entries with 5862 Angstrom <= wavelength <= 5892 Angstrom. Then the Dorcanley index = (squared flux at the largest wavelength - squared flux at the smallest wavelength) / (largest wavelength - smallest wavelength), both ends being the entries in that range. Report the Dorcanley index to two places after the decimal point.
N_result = -0.82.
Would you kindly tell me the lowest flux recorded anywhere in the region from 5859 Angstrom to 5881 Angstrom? 7.34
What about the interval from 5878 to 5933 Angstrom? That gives 6.67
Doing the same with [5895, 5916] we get 6.88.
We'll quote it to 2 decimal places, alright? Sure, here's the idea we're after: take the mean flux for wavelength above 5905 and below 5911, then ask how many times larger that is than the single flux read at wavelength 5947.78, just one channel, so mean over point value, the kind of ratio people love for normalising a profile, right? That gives 1.00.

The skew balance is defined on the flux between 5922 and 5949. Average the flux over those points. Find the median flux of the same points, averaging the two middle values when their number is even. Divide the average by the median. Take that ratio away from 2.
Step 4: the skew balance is 1.00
